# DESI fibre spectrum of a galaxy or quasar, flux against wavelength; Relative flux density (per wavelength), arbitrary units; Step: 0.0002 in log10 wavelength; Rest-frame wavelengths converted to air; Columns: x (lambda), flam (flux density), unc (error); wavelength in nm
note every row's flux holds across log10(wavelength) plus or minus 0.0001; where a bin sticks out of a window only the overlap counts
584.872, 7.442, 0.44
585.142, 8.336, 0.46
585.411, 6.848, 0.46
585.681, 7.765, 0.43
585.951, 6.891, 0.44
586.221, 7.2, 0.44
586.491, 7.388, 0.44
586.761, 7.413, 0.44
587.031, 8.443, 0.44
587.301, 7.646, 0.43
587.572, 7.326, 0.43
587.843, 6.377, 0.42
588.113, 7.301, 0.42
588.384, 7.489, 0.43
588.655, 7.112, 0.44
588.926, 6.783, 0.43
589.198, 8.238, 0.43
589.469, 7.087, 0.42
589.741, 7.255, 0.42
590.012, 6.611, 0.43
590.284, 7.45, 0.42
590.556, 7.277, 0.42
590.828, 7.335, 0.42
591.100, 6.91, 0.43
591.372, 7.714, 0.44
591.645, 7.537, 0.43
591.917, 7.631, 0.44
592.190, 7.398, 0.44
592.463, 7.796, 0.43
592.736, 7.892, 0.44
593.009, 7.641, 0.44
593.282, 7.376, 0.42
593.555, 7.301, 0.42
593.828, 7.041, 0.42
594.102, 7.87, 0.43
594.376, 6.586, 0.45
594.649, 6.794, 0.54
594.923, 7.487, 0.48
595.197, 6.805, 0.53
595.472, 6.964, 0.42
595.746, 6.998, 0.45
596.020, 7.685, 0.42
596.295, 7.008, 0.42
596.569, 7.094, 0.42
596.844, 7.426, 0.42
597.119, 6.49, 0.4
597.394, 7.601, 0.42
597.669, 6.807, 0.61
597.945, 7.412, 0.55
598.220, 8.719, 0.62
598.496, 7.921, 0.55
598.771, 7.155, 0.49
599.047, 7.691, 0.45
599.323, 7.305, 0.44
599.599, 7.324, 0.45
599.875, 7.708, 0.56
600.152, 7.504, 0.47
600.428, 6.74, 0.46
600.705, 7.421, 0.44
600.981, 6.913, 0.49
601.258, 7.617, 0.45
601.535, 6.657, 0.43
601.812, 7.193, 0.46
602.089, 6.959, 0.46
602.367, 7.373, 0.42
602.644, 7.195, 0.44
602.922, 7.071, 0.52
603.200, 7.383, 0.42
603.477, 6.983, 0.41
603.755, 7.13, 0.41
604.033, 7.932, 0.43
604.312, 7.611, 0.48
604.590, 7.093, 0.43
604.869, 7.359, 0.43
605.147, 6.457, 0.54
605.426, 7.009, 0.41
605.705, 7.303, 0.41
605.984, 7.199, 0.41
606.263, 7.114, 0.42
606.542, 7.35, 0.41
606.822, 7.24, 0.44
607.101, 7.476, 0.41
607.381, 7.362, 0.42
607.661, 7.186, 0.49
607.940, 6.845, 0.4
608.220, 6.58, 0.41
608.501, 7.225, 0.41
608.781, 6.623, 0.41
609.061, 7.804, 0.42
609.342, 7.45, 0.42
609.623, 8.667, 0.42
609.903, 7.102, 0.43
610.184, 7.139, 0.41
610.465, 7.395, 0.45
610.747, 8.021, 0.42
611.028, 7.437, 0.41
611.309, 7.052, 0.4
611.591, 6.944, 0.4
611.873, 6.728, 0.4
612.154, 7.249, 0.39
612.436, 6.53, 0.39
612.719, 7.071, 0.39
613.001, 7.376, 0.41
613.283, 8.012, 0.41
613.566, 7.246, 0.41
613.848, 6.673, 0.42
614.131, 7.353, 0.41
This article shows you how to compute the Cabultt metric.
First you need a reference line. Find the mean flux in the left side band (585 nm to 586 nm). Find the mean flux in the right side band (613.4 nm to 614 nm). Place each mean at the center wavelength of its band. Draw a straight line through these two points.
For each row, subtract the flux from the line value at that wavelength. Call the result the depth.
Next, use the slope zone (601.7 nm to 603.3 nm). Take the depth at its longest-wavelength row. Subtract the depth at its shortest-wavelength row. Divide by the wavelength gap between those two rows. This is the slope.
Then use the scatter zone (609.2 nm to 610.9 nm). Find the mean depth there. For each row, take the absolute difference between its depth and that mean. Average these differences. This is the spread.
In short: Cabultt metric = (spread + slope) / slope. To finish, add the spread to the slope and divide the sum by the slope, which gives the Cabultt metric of -2.1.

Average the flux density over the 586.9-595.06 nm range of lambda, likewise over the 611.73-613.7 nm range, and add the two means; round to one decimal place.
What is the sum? 14.5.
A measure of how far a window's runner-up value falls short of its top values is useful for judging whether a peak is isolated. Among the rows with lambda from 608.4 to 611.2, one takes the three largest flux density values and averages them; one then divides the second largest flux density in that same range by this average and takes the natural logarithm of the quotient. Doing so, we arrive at -0.018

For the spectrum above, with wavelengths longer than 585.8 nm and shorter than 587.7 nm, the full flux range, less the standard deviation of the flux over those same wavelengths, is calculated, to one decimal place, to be 1.1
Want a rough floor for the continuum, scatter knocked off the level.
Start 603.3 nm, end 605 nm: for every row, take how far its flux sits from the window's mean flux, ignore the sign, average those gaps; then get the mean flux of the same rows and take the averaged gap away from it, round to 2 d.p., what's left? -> 7.07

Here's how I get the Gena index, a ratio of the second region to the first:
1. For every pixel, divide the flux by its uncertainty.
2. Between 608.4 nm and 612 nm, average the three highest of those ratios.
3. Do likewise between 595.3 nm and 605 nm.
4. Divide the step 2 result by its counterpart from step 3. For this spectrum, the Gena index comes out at 1.06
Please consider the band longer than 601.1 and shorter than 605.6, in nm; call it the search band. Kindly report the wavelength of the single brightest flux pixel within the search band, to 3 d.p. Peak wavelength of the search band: 604.033 nm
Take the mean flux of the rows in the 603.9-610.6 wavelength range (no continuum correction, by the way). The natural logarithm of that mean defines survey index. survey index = 1.984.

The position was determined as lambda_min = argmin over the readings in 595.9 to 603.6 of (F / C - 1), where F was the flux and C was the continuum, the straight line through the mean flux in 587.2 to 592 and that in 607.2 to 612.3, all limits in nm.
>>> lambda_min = 597.119 nm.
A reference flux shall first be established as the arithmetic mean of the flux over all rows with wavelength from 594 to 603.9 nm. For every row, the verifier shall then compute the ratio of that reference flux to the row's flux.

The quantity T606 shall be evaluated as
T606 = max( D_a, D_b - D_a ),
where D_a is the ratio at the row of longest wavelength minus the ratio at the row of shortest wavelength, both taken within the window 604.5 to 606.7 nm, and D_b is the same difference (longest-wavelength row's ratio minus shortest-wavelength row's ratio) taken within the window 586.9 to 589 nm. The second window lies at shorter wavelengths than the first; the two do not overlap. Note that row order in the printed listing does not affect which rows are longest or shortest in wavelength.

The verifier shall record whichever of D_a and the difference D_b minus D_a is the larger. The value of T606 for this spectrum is 0.25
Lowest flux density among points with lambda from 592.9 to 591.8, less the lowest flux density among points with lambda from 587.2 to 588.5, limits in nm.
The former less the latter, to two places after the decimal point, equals 1.02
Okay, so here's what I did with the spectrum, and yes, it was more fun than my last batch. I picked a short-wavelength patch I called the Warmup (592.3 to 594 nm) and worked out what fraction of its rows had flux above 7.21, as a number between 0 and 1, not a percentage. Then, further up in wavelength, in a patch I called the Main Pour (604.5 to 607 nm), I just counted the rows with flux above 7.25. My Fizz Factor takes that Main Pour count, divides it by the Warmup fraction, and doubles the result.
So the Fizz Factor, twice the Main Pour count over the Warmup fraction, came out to 7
